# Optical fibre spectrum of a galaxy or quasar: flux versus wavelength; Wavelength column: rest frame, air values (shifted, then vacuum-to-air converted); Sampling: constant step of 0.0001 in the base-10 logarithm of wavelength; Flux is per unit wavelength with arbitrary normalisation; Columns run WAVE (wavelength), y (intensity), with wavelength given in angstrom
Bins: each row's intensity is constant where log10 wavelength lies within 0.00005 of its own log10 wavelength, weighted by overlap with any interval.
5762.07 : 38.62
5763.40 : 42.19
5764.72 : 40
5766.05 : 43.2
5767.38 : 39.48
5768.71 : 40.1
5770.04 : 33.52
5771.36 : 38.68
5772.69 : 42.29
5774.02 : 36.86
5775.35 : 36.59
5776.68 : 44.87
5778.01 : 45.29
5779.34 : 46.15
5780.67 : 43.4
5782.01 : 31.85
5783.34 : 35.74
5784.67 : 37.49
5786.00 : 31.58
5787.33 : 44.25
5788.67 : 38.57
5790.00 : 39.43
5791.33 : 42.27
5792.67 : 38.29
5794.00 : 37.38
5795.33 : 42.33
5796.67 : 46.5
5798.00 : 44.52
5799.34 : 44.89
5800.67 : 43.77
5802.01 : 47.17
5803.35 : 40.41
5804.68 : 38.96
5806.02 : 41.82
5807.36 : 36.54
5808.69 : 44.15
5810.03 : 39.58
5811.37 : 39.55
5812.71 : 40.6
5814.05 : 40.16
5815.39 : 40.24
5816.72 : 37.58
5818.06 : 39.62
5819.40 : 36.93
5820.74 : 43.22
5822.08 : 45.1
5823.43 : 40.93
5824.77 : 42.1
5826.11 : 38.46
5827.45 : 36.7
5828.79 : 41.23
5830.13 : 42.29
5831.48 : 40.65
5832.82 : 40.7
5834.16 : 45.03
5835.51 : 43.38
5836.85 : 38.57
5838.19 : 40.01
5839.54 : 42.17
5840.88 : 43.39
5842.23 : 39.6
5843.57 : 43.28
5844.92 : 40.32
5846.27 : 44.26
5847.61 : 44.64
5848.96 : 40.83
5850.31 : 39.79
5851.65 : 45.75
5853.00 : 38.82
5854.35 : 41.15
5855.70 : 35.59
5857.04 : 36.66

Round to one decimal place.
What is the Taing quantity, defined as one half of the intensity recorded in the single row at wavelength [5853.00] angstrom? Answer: 19.4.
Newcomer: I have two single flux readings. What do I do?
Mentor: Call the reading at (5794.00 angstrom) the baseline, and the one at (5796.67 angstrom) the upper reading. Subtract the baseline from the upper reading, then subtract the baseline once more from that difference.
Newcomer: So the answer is -28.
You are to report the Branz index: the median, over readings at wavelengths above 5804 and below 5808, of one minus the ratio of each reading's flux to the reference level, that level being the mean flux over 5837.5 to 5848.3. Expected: 0.077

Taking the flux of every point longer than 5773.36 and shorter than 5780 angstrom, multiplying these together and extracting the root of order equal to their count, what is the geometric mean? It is 41.7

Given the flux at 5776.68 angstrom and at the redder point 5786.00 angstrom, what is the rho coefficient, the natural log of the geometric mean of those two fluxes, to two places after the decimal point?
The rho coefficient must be 3.63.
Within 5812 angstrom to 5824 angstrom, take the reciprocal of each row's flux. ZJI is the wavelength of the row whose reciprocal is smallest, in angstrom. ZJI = 5822.08 angstrom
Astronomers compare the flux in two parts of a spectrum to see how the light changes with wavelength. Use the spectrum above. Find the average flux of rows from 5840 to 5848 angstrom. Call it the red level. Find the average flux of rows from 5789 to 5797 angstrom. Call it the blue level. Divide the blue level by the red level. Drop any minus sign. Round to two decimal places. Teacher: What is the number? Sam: 0.96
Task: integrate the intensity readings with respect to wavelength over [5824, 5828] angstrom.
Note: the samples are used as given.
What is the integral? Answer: 157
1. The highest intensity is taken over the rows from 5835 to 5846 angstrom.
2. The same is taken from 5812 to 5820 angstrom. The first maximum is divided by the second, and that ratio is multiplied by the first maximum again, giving 46.4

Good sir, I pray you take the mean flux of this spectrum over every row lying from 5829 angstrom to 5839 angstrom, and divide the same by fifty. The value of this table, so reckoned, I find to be 0.830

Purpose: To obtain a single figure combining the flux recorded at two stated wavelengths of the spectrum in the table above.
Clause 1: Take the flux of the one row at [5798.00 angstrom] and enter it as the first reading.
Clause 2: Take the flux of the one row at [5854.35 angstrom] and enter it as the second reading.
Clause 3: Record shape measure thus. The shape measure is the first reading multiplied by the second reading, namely 1832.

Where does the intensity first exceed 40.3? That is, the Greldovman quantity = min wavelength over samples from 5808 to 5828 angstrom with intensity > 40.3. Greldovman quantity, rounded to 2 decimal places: 5808.69 angstrom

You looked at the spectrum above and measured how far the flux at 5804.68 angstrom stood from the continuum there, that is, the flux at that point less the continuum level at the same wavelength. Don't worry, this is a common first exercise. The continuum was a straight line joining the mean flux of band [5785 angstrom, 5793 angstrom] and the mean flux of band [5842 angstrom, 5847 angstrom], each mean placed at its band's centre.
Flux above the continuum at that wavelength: -1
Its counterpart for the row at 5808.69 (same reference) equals 4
